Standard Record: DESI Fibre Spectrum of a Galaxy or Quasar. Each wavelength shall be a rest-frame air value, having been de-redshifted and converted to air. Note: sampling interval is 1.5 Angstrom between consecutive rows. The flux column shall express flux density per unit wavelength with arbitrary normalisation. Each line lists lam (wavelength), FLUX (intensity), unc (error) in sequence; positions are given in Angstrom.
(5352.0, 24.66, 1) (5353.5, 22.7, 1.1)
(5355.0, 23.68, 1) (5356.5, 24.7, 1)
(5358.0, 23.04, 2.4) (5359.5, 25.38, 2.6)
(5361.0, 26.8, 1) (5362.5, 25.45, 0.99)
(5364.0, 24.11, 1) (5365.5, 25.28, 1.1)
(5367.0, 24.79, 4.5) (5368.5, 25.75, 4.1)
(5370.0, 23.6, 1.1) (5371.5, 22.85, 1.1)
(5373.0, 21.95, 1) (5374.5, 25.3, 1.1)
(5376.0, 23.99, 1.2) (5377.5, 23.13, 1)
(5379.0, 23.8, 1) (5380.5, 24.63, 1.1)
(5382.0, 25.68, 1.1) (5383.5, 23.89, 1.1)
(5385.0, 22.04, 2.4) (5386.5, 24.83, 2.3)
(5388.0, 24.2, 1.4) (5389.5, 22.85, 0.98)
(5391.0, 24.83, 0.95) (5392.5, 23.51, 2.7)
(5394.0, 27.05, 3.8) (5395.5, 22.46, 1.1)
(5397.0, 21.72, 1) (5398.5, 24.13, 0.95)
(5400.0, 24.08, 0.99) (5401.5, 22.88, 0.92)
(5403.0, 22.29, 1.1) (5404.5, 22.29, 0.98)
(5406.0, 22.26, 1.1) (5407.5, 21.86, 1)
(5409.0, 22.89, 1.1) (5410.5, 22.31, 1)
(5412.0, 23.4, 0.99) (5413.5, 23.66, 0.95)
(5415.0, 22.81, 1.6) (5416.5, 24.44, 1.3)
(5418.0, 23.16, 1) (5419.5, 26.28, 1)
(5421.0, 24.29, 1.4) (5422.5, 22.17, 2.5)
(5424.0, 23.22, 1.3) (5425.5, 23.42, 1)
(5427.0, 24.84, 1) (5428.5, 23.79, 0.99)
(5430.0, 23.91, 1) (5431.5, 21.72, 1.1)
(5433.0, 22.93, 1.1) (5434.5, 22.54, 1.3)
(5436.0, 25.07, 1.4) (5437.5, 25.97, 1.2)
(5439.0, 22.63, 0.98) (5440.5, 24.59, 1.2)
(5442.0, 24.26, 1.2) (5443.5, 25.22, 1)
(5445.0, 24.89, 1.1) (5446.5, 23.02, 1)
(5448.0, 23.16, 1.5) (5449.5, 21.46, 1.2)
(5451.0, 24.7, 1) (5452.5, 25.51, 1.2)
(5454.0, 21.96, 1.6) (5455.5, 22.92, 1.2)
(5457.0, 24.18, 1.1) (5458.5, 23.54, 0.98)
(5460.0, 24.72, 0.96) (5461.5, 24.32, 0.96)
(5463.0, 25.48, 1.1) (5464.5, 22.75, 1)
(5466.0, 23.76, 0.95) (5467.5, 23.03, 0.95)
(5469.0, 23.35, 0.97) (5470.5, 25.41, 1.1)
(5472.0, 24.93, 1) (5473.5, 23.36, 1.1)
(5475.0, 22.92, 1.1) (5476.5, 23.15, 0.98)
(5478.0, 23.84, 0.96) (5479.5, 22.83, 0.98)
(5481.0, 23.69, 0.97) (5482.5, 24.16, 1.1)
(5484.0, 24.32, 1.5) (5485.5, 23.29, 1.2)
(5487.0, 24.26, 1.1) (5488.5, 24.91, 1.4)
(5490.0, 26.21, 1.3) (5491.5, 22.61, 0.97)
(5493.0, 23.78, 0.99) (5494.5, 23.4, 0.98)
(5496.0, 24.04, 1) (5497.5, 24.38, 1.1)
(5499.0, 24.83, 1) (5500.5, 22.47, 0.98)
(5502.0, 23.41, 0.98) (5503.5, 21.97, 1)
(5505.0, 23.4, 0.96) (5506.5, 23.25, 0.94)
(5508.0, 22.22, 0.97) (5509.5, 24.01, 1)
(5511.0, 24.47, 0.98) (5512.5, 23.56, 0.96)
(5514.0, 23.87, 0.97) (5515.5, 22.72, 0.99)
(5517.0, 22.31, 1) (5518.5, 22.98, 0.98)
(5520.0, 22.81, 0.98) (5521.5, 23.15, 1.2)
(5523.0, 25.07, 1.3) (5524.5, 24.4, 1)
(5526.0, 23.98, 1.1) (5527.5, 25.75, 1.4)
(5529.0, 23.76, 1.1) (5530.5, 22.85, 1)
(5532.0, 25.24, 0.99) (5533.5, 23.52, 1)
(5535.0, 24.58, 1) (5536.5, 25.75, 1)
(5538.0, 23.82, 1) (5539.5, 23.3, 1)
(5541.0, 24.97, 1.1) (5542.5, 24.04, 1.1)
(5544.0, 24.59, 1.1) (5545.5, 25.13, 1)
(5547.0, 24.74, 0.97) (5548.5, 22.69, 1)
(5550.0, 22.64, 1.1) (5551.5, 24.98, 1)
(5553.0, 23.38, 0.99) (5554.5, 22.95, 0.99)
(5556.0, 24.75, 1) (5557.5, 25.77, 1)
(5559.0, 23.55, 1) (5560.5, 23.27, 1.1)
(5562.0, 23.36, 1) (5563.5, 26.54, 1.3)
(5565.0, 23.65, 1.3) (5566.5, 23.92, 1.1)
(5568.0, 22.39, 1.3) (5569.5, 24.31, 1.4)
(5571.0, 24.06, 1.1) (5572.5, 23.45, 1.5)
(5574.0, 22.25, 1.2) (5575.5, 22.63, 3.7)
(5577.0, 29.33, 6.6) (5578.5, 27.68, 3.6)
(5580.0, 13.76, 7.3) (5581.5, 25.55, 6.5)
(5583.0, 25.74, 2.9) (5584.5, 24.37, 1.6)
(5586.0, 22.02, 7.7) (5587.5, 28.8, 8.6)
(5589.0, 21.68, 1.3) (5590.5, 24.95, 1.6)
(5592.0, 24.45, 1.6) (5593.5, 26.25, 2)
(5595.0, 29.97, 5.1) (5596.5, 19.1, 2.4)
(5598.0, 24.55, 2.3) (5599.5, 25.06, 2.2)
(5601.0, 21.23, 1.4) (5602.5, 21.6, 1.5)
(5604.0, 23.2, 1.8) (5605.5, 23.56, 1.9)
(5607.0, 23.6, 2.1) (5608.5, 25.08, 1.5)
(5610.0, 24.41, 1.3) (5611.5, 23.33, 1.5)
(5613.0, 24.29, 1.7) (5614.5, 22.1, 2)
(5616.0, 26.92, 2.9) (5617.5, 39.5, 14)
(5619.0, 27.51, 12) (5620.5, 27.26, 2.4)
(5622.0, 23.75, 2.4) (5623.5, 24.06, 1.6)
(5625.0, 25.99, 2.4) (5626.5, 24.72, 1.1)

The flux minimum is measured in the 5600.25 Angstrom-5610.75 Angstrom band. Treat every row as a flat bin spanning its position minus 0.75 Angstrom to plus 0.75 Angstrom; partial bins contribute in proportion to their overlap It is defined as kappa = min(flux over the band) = 21.23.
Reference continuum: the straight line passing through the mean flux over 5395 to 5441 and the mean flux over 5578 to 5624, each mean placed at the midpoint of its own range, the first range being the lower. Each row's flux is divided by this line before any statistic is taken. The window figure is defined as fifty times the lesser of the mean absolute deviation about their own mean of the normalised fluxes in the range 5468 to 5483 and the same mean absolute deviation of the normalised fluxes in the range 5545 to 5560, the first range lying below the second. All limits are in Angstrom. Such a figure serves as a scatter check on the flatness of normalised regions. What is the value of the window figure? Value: 1.4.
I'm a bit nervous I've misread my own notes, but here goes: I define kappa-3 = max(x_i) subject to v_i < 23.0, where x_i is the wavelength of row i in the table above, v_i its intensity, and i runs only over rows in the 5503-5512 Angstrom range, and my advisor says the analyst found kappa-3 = 5508.0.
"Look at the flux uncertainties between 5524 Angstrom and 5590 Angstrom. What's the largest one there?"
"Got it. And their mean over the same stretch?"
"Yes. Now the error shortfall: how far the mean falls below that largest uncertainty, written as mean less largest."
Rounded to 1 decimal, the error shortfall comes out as -6.6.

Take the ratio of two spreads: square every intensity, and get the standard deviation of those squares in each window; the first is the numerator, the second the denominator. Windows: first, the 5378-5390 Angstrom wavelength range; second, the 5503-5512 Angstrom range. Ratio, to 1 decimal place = 1.2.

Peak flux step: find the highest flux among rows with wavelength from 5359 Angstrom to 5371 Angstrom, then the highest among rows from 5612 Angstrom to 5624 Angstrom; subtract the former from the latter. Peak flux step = 12.7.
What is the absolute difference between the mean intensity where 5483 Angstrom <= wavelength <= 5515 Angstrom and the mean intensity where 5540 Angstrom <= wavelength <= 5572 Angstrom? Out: 0.33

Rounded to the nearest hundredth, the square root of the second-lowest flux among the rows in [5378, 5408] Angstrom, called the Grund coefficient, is 4.68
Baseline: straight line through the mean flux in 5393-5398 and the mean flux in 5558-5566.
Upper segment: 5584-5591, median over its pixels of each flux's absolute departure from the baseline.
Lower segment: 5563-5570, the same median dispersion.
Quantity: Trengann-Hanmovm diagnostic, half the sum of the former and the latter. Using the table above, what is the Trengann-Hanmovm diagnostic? 1.3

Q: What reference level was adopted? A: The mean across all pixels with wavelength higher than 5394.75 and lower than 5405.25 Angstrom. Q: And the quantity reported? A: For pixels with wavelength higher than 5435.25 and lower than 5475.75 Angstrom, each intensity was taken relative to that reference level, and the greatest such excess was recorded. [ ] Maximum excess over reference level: 3.1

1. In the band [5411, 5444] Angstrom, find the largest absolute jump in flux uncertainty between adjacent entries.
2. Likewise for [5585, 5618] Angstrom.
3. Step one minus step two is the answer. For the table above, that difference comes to -10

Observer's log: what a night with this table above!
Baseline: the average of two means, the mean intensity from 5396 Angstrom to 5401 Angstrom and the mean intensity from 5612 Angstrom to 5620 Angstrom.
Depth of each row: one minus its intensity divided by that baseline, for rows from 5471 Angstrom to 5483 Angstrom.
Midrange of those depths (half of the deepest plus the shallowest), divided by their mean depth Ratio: 0.87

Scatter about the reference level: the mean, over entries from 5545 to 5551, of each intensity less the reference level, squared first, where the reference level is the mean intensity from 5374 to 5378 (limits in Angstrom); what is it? 1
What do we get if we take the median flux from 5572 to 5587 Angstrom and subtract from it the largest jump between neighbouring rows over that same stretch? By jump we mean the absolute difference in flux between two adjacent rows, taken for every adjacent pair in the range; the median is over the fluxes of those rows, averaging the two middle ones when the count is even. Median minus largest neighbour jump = 10.0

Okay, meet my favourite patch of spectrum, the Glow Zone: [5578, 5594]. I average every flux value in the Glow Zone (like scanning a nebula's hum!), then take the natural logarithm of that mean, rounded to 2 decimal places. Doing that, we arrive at 3.18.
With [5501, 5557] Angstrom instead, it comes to 3.17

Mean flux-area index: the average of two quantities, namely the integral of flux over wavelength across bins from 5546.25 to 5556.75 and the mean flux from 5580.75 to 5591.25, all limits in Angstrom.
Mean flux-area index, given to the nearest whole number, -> 137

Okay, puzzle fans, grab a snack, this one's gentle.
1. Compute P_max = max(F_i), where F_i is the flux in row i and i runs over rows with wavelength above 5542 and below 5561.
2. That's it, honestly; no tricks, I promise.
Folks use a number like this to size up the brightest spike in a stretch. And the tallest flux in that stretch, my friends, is 25.77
